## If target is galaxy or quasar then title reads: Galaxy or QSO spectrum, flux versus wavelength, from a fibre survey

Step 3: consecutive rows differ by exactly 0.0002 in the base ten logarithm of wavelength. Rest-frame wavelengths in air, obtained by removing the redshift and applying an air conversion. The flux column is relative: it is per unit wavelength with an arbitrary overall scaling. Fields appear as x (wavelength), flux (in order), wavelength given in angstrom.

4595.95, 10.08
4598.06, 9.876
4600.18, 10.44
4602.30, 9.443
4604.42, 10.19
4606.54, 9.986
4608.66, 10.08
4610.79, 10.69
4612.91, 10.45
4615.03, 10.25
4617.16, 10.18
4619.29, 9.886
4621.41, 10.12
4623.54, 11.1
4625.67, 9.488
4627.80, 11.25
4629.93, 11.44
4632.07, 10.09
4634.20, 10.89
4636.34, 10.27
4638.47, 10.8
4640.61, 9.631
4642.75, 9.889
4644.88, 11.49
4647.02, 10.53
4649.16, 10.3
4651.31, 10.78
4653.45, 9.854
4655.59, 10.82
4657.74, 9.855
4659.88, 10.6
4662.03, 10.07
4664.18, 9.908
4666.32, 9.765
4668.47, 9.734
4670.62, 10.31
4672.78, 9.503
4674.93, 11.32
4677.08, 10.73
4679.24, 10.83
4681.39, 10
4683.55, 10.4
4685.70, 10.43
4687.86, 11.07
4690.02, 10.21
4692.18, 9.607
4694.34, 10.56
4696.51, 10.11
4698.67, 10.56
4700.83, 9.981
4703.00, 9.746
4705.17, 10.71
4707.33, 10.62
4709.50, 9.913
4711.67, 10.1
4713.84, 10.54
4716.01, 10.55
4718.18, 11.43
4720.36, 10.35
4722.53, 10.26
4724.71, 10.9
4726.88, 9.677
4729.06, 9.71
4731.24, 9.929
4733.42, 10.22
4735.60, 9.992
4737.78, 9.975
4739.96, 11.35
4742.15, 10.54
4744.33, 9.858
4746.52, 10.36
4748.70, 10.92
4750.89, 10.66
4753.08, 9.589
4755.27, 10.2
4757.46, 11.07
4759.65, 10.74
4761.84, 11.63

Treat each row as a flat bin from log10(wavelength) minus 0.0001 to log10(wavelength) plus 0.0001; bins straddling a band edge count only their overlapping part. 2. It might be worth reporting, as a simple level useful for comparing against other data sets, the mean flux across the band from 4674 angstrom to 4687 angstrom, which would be 10.6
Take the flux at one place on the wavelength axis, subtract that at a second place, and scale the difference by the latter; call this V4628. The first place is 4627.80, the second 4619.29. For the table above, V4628 0.14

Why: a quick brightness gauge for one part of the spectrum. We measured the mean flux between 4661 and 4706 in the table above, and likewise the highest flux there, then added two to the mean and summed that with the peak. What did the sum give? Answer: 23.58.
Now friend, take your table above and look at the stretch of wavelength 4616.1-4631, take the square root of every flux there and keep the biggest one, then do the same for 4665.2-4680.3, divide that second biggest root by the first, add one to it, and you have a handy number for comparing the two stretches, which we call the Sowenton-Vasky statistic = 1.99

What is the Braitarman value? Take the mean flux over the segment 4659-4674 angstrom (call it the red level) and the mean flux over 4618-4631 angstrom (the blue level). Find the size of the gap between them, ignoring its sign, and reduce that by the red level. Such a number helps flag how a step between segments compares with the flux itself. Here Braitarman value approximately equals -9.4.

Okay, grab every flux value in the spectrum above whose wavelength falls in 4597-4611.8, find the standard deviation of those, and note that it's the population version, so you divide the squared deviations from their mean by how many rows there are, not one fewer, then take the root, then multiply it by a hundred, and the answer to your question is 37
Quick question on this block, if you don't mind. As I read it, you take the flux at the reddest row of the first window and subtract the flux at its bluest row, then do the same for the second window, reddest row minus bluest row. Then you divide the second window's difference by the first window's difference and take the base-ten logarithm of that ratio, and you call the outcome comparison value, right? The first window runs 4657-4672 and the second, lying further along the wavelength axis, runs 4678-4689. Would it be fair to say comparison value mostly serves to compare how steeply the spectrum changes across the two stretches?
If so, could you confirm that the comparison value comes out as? -0.28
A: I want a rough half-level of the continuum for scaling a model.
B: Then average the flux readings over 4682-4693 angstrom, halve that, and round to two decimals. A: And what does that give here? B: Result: 5.17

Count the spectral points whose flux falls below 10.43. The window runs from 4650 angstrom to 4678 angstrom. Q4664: 8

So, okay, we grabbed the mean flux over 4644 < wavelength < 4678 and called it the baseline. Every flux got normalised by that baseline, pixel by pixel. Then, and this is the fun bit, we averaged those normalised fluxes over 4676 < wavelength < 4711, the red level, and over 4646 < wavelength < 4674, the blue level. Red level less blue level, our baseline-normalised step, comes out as 0.018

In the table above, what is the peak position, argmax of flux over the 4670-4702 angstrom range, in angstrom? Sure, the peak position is 4674.93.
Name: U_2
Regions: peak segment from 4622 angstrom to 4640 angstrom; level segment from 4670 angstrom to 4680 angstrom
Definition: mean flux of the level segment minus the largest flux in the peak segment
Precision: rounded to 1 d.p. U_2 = -0.9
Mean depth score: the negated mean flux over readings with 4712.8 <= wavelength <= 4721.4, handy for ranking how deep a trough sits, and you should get -10.7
